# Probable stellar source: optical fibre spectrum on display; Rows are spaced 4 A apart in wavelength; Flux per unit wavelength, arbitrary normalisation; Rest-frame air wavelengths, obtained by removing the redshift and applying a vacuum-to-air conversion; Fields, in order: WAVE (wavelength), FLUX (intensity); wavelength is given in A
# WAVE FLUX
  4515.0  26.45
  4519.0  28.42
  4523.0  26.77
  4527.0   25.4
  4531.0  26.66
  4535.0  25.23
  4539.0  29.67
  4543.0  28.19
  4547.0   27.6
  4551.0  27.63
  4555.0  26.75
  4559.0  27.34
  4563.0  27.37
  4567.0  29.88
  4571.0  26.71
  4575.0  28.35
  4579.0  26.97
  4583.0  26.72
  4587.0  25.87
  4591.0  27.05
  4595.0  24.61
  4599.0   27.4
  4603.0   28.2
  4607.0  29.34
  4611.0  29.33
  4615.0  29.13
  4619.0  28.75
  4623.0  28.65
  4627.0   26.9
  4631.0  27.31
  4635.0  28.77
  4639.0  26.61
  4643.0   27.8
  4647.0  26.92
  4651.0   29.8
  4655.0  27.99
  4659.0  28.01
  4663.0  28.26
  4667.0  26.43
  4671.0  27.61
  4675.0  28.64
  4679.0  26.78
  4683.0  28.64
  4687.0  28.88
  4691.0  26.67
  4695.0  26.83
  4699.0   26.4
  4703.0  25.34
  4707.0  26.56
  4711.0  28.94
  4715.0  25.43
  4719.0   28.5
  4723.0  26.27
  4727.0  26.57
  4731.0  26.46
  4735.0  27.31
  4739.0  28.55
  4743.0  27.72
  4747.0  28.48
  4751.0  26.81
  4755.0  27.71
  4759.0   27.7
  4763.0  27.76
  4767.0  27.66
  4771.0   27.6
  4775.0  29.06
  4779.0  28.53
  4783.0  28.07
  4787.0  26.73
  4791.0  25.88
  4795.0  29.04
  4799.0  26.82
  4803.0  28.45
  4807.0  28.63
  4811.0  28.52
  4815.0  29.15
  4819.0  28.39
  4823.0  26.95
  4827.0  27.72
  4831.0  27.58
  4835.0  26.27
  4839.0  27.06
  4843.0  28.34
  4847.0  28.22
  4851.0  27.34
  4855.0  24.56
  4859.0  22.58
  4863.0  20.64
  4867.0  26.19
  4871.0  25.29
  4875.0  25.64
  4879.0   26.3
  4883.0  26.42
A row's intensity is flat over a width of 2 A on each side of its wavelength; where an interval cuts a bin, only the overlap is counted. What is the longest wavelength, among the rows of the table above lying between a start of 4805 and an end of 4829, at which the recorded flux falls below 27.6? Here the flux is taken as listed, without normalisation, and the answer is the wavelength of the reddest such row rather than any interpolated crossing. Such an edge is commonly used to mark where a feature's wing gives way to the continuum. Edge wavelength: 4823.0 A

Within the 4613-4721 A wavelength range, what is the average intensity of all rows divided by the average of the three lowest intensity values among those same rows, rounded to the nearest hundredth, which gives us 1.07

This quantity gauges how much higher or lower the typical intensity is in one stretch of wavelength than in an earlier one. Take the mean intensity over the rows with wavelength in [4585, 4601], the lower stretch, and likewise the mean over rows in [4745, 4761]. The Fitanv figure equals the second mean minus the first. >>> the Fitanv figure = 1.4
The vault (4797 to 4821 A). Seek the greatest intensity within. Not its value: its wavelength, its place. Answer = 4815.0 A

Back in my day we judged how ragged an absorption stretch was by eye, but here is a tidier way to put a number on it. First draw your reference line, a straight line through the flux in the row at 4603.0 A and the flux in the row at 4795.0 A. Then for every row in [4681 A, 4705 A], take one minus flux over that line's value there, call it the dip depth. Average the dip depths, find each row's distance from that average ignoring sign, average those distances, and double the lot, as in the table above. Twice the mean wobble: 0.078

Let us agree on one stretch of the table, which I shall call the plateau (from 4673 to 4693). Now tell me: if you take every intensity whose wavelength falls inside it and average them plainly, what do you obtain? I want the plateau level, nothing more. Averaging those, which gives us 27.9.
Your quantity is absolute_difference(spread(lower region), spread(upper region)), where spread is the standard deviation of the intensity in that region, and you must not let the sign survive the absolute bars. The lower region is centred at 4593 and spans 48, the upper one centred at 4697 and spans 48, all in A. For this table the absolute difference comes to 0.11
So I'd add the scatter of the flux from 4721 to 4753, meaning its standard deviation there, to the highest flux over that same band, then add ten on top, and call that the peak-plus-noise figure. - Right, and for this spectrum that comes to 39.4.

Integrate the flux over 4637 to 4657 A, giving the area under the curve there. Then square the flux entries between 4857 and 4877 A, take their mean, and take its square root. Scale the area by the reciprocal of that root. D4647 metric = 23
